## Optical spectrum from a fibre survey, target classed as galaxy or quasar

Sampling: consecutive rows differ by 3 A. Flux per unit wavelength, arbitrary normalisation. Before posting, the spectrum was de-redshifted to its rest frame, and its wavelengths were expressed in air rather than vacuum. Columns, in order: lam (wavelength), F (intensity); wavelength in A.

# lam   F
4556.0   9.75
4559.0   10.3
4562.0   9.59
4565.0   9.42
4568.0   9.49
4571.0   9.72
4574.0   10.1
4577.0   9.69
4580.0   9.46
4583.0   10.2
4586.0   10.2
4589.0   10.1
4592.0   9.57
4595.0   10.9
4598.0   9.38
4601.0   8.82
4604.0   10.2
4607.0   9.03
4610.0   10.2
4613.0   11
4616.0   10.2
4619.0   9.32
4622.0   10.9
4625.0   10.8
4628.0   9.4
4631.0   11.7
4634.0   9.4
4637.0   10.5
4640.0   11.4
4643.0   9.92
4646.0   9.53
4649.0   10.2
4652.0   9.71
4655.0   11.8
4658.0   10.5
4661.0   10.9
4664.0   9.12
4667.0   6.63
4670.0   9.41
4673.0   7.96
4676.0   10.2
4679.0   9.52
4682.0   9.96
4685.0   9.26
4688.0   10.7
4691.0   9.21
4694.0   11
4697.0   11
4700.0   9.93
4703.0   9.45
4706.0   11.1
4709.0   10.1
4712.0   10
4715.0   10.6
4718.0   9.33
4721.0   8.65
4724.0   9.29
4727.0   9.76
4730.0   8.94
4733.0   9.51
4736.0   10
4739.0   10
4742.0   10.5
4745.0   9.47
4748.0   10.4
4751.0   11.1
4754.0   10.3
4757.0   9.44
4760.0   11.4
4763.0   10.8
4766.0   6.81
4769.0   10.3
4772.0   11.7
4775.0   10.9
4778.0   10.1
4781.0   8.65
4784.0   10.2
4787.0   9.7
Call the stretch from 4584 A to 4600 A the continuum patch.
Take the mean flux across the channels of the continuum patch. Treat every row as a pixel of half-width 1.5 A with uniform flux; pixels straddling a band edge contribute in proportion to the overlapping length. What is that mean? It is 10.0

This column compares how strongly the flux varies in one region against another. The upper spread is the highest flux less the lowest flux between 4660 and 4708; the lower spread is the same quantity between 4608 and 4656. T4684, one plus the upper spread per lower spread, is 2.8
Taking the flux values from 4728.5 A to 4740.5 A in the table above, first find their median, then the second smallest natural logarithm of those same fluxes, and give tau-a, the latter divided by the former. 0.231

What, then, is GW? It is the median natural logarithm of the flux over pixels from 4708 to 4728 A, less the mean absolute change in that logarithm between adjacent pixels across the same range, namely 2.21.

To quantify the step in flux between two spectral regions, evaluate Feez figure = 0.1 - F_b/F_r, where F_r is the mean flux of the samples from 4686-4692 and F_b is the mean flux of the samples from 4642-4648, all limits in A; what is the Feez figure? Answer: -0.88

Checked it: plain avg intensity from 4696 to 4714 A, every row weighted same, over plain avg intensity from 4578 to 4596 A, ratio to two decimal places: 1.02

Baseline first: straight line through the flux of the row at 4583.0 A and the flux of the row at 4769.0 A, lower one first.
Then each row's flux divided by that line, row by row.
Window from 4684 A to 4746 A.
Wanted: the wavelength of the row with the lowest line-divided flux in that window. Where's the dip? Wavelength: 4721.0 A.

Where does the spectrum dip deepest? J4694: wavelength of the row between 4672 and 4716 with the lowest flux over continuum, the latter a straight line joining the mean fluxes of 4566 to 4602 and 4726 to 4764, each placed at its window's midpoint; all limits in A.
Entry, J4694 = 4673.0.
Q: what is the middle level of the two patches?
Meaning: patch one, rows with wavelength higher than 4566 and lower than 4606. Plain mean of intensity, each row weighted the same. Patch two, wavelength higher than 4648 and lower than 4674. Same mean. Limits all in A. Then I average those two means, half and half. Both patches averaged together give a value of 9.7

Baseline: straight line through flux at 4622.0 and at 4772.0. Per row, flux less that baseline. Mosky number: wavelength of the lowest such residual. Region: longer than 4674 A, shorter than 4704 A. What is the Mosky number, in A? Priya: 4691.0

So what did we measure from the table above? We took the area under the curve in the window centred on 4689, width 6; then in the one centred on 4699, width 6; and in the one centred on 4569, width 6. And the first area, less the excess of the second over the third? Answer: 55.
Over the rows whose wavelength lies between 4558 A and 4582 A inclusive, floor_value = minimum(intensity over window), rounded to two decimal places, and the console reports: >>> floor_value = 9.42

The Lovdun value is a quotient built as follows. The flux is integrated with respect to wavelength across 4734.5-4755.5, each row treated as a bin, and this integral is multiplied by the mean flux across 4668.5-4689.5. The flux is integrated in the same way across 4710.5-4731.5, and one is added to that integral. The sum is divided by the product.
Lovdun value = 0.097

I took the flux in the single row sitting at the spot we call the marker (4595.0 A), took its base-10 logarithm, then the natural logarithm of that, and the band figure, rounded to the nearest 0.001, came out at 0.037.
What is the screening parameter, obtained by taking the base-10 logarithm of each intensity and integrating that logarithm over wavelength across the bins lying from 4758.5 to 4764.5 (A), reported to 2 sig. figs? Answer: 6.3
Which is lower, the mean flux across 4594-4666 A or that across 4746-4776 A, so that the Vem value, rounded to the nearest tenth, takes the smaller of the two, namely 10.2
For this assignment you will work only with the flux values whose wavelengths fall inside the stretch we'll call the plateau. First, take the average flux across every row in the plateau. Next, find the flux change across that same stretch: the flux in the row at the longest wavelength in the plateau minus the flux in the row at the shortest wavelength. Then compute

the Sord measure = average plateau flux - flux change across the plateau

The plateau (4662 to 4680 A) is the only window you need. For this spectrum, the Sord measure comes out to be 8.4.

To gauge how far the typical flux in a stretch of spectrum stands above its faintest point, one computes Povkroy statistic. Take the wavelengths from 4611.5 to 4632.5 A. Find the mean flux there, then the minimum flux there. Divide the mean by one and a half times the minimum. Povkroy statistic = 0.75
